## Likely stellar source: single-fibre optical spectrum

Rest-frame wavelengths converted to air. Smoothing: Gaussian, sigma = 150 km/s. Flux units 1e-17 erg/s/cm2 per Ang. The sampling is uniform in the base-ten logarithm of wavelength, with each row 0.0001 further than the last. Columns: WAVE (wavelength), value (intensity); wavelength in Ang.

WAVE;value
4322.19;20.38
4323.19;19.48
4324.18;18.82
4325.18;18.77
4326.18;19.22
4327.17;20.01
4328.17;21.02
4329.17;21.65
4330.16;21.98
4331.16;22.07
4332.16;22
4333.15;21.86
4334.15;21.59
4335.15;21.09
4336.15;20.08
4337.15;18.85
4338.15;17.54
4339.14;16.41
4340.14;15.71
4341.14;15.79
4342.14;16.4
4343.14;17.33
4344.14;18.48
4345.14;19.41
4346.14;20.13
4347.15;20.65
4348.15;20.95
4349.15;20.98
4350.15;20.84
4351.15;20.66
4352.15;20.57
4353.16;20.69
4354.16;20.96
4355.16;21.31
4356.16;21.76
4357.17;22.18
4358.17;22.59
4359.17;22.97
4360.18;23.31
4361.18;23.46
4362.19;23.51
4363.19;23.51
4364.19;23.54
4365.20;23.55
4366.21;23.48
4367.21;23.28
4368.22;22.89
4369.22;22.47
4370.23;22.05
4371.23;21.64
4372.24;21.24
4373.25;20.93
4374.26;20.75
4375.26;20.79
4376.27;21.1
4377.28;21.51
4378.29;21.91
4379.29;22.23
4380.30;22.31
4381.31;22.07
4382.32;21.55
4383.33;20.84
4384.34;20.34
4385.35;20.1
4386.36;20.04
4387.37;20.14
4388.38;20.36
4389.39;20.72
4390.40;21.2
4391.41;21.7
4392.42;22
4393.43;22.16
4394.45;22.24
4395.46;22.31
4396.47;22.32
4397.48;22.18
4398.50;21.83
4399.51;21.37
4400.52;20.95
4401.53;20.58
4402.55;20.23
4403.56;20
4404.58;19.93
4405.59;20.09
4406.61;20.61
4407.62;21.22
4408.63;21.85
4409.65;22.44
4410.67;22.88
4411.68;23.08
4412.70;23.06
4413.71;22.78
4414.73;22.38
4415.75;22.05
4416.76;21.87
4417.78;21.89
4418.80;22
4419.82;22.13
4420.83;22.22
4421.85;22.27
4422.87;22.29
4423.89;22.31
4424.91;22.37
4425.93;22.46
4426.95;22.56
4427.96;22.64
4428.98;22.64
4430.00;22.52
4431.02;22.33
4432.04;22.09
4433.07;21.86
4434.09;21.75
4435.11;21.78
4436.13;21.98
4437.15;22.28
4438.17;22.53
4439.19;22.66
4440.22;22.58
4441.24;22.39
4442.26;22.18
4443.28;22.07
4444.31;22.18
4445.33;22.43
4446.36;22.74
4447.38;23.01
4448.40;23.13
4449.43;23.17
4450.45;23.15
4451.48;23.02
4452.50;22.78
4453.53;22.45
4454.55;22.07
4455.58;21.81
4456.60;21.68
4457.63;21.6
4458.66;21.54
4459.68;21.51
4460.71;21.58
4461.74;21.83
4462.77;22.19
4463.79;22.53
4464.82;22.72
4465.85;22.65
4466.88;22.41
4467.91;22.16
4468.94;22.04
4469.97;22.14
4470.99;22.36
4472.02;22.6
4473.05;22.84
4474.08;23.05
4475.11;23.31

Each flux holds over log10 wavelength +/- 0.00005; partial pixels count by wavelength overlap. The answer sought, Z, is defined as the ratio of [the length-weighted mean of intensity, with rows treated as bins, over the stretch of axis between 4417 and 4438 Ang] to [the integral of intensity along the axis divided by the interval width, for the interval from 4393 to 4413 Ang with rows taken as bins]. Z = 1.03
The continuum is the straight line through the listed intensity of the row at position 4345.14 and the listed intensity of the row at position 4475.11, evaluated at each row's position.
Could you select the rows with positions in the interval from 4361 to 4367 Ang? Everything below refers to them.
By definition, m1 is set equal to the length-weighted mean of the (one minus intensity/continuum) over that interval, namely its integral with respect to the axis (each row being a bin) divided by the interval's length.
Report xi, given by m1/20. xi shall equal -0.009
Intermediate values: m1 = -0.18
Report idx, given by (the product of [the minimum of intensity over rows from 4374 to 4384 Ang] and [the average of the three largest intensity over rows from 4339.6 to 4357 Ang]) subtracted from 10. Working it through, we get -433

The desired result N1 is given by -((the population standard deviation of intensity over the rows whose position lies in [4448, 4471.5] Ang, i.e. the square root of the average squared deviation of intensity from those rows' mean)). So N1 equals -0.5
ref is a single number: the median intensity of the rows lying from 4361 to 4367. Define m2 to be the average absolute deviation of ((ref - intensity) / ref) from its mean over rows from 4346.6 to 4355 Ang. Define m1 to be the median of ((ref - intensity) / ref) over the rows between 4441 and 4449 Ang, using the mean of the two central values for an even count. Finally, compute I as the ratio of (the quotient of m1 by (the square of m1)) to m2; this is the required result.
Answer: 3465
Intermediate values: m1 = 0.05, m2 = 0.006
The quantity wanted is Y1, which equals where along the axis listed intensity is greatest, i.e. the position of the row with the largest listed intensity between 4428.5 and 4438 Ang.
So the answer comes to 4428.98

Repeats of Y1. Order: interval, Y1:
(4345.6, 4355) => 4349.15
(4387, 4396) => 4395.46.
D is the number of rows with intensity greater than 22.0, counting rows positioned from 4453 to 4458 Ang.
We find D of 2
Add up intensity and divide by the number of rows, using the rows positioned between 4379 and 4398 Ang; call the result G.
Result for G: 21.41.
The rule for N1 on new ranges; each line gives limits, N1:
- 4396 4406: -0.9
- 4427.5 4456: -0.4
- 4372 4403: -0.8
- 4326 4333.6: -1.0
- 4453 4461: -0.3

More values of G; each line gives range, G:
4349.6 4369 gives 22.37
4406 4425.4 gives 22.19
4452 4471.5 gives 22.11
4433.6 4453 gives 22.52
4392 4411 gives 21.43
